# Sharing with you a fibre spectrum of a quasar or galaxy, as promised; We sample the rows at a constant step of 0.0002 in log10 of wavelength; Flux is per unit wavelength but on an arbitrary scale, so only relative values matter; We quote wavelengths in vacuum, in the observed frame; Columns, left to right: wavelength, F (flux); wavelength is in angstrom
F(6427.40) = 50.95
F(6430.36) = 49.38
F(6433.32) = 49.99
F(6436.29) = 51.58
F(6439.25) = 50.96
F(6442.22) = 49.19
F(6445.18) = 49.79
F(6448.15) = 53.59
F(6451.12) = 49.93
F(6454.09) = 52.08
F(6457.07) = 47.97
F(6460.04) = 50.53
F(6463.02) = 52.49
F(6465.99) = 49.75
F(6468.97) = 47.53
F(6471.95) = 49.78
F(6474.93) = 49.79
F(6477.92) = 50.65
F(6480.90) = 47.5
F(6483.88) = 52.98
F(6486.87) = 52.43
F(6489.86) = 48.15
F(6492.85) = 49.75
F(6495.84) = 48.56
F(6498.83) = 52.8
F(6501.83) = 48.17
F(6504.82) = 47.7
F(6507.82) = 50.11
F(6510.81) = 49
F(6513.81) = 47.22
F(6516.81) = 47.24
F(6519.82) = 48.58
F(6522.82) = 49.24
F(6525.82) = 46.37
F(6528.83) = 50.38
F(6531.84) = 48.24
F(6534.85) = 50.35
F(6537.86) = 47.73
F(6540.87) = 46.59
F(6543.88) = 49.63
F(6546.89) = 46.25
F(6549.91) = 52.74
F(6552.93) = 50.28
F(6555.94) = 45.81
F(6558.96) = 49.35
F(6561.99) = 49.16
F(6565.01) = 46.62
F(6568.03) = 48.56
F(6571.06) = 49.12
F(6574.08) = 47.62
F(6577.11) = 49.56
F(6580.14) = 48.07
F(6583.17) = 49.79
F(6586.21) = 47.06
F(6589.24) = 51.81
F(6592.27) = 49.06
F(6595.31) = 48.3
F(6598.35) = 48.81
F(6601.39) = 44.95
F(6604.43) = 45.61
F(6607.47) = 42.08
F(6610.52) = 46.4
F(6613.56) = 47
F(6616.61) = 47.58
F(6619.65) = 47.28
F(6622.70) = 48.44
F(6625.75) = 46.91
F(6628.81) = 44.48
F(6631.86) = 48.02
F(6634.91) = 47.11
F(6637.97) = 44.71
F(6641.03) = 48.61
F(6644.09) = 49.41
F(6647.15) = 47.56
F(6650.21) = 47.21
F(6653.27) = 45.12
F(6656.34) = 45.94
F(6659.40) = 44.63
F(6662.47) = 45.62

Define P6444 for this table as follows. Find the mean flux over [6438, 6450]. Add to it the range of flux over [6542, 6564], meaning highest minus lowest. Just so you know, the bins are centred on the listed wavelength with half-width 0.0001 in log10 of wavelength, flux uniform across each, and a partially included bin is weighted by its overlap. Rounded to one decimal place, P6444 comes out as 57.8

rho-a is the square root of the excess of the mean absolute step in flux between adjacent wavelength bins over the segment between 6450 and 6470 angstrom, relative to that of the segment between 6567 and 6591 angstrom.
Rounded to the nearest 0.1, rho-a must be 0.7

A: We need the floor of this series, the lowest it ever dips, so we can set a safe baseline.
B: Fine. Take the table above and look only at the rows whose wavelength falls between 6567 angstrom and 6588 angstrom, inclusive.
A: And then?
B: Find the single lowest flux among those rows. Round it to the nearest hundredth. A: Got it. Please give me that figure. 47.06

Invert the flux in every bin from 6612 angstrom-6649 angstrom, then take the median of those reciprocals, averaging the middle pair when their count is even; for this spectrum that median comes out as 0.0211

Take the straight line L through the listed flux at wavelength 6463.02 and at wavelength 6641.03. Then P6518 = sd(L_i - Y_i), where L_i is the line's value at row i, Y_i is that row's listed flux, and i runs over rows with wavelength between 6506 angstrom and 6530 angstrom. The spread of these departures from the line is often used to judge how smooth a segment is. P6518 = 1.4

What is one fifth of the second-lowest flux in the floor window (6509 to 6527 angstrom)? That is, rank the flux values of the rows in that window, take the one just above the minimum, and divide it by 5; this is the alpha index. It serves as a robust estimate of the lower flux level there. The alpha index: 9.4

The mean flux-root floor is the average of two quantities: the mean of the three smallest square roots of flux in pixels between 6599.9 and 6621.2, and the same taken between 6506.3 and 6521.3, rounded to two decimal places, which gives 6.78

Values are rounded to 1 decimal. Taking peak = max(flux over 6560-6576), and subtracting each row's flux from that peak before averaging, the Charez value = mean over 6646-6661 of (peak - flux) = 3.1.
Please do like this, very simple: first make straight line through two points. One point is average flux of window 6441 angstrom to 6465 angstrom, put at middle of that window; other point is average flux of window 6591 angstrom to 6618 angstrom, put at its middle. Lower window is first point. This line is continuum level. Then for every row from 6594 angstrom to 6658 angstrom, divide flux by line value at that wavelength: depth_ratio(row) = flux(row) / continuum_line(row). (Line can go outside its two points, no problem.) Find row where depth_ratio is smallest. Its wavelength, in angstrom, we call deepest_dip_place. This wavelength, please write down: 6607.47 angstrom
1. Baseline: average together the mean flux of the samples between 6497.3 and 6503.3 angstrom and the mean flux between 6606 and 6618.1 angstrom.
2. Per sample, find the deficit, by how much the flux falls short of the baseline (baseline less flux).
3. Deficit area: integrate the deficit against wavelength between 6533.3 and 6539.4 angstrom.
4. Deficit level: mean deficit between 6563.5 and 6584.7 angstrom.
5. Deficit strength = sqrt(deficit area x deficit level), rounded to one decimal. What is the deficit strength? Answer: 1.4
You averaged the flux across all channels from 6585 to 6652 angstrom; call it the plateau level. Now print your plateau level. 47.2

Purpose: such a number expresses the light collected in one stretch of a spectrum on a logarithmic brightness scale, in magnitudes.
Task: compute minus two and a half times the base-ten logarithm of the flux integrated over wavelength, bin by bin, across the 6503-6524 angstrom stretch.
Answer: -7.52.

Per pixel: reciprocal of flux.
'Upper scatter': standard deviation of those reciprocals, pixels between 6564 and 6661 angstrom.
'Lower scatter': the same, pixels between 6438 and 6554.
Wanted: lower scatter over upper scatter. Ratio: 0.89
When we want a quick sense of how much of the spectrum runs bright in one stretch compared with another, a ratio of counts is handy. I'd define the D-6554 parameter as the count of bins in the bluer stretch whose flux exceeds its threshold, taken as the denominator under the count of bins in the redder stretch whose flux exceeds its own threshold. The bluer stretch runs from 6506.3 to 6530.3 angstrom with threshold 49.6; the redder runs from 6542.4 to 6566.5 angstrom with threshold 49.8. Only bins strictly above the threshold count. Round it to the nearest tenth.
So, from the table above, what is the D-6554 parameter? 1.0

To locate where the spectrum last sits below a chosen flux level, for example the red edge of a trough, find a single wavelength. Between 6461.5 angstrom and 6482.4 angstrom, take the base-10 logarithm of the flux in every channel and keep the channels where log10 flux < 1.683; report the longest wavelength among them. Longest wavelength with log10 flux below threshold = 6480.90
